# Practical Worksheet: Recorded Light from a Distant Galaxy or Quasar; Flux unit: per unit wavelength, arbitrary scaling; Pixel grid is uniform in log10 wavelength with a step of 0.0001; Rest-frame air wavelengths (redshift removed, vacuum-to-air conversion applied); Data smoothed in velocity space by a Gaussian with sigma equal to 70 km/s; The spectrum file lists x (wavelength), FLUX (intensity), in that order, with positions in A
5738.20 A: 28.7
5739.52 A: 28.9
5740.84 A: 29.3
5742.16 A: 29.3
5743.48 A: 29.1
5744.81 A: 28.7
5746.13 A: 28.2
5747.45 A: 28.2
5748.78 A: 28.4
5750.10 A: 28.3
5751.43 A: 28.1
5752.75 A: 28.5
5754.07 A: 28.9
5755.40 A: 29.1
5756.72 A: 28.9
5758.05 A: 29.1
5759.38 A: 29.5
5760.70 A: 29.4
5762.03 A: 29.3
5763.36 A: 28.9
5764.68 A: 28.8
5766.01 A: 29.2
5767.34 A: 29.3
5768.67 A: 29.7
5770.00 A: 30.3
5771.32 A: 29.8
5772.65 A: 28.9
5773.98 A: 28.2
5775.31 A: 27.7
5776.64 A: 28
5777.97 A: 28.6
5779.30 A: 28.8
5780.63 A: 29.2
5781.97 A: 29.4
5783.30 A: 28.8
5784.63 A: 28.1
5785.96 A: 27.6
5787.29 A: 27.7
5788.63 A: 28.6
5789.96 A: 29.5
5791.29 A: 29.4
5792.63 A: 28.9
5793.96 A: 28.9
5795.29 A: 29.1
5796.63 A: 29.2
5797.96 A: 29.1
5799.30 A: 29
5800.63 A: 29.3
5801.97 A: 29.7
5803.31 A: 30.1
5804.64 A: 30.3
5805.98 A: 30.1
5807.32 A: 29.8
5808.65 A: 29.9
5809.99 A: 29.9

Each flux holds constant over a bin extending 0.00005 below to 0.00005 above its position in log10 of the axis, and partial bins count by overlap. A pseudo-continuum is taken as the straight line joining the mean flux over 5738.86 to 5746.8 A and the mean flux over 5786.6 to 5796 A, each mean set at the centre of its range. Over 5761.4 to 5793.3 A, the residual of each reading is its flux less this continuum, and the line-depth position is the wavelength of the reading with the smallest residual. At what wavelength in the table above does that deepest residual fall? 5785.96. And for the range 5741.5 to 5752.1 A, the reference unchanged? 5751.43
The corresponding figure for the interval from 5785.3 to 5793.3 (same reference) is 5785.96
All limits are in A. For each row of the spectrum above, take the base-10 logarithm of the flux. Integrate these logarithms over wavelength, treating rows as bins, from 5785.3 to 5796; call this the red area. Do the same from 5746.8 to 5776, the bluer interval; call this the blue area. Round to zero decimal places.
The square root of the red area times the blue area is 26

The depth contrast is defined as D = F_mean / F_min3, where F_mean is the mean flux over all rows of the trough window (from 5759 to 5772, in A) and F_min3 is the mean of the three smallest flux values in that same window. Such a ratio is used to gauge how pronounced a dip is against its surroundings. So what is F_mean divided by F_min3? 1.02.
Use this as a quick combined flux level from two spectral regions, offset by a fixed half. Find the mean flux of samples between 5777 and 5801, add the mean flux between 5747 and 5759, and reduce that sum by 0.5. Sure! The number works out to 57.0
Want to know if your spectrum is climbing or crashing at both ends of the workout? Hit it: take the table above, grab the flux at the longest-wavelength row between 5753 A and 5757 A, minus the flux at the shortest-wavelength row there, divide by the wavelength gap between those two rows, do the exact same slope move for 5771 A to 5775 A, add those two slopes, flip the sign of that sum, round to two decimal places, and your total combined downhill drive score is 0.60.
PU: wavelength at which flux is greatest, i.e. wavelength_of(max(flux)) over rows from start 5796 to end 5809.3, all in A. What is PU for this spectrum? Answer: 5804.64 A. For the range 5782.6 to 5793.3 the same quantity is 5789.96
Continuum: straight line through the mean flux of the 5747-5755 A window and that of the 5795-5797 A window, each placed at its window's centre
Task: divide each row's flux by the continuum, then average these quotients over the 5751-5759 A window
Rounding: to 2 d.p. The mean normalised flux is 1.01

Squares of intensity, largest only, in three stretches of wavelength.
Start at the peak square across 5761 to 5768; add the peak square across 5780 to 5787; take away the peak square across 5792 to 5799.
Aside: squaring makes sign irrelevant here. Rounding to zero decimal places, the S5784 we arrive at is 870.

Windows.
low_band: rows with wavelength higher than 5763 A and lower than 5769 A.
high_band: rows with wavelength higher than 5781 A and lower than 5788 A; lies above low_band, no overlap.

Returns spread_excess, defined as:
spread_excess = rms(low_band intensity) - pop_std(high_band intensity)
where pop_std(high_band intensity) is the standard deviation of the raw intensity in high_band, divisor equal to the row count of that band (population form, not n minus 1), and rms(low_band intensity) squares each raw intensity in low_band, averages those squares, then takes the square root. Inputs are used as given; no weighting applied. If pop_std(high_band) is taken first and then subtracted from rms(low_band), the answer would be 28.5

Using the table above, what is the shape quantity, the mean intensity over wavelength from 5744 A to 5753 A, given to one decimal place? 28.3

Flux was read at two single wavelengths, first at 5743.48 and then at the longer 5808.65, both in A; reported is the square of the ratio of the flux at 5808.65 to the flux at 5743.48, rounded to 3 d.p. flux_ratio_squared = 1.056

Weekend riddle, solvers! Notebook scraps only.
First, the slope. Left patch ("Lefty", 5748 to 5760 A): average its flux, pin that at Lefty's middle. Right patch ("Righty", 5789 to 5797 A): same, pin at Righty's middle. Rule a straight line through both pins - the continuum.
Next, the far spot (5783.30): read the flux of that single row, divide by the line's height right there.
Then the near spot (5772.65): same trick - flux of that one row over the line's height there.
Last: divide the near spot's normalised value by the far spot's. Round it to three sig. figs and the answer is 1.01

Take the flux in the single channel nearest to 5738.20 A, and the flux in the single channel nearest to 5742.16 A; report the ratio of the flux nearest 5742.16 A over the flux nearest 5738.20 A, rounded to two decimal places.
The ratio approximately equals 1.02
